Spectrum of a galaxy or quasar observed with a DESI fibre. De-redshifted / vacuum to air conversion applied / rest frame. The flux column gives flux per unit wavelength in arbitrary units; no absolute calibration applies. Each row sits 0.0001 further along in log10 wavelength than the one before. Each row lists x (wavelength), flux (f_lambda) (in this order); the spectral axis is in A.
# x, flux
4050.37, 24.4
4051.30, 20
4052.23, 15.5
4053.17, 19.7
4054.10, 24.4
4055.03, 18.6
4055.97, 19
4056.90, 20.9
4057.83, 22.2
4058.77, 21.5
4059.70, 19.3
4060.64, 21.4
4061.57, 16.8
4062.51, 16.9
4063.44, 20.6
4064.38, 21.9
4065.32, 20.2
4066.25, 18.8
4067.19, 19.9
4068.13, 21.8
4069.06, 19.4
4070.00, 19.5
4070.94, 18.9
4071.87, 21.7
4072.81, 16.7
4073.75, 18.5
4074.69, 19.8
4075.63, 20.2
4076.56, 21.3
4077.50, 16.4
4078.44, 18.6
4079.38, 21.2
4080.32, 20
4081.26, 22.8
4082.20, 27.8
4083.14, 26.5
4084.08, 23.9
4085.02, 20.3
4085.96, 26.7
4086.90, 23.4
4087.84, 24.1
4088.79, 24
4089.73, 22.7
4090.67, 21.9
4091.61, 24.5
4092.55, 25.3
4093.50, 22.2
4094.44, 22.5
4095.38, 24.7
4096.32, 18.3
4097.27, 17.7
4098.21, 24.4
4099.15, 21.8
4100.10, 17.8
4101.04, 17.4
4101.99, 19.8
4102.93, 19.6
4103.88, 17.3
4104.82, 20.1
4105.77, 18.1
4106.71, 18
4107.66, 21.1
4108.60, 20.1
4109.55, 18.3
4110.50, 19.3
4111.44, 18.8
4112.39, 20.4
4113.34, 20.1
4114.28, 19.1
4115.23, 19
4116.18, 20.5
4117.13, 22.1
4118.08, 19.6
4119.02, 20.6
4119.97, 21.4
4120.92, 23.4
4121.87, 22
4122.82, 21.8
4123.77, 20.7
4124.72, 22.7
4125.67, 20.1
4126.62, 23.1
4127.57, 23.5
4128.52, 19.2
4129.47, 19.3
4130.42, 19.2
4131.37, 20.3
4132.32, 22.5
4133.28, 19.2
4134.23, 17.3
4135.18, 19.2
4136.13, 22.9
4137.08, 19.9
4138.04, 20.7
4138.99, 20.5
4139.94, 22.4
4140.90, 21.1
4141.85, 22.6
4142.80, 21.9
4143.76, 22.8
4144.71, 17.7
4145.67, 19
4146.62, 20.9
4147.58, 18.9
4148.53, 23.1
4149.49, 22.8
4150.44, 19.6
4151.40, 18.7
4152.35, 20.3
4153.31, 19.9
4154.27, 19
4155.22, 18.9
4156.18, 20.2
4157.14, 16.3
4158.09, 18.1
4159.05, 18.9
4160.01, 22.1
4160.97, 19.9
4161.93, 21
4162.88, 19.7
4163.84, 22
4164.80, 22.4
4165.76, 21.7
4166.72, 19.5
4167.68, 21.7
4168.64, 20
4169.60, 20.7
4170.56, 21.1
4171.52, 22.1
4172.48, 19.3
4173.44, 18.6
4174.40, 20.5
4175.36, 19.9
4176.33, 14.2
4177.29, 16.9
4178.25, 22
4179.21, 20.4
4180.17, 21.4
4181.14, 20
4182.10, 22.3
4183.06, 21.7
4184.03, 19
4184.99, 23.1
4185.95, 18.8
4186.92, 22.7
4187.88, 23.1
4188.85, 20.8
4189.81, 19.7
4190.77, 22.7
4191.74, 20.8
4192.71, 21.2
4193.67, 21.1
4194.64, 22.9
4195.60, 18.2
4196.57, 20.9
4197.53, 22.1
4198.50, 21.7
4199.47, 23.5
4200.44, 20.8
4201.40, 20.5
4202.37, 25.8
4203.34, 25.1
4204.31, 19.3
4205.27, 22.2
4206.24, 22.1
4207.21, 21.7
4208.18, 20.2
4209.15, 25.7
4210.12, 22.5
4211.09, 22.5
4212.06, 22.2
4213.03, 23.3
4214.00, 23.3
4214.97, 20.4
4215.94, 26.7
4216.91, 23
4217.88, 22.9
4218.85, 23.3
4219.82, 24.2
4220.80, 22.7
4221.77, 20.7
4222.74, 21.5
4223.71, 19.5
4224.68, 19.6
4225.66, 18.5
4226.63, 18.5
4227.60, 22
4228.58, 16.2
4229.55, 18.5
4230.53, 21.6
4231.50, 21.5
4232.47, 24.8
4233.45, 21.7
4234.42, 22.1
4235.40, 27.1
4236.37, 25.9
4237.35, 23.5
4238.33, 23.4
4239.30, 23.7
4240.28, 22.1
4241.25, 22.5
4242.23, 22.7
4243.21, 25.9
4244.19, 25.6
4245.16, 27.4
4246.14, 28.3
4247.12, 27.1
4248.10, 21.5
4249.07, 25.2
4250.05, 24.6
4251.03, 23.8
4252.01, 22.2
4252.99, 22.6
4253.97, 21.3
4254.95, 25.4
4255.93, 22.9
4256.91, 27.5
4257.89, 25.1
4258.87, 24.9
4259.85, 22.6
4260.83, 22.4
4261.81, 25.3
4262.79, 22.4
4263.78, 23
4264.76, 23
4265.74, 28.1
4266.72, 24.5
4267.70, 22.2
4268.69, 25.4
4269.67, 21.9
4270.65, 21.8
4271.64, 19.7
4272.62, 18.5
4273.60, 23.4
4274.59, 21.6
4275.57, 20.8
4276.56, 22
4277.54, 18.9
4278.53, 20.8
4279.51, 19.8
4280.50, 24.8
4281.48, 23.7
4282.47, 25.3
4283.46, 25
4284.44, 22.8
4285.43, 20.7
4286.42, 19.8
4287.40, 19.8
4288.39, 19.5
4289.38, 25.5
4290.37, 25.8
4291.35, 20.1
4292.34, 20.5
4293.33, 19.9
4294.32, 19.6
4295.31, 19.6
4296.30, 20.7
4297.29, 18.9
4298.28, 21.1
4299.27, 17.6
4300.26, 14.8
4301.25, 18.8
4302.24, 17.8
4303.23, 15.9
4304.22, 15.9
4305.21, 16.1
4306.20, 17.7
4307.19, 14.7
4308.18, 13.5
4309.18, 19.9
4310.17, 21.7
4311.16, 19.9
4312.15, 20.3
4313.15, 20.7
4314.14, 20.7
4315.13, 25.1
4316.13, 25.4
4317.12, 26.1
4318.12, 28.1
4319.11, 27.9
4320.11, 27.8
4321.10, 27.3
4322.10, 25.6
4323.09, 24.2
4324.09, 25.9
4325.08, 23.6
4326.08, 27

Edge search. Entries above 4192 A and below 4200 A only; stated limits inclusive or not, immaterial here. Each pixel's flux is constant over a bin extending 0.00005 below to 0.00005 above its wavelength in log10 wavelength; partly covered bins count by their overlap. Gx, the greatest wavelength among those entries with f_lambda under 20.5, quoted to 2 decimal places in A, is 4195.60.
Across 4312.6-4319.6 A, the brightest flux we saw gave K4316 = 28.1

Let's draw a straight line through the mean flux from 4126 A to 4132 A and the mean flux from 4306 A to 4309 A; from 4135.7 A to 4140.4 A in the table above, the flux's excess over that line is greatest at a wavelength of 4136.13 A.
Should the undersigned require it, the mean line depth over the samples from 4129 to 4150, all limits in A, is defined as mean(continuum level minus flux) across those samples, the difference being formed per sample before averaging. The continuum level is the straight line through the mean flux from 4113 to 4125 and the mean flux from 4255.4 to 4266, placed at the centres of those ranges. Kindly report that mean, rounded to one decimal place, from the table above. 0.8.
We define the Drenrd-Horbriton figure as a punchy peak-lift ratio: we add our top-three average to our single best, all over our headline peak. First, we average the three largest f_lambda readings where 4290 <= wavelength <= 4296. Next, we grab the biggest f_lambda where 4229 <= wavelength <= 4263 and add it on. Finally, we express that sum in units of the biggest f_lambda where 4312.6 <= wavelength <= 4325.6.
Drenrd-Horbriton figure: 1.79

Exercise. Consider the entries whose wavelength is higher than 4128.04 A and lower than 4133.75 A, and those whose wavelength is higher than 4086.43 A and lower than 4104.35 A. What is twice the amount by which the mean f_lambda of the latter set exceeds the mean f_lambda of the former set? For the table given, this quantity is 3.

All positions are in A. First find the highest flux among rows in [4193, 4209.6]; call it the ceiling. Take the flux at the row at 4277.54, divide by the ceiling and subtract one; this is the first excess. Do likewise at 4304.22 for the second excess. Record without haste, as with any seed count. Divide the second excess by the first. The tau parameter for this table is 1.4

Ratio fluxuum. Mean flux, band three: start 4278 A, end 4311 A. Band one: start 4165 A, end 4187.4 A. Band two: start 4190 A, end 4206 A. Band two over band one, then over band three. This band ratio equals 0.054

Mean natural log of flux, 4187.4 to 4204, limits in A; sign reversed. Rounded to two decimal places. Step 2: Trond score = -3.08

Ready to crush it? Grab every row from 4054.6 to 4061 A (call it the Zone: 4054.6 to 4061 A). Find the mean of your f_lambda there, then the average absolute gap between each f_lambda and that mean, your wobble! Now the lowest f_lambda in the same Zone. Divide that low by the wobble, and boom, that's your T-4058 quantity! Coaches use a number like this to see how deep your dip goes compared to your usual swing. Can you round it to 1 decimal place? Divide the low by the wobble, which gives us 15.0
